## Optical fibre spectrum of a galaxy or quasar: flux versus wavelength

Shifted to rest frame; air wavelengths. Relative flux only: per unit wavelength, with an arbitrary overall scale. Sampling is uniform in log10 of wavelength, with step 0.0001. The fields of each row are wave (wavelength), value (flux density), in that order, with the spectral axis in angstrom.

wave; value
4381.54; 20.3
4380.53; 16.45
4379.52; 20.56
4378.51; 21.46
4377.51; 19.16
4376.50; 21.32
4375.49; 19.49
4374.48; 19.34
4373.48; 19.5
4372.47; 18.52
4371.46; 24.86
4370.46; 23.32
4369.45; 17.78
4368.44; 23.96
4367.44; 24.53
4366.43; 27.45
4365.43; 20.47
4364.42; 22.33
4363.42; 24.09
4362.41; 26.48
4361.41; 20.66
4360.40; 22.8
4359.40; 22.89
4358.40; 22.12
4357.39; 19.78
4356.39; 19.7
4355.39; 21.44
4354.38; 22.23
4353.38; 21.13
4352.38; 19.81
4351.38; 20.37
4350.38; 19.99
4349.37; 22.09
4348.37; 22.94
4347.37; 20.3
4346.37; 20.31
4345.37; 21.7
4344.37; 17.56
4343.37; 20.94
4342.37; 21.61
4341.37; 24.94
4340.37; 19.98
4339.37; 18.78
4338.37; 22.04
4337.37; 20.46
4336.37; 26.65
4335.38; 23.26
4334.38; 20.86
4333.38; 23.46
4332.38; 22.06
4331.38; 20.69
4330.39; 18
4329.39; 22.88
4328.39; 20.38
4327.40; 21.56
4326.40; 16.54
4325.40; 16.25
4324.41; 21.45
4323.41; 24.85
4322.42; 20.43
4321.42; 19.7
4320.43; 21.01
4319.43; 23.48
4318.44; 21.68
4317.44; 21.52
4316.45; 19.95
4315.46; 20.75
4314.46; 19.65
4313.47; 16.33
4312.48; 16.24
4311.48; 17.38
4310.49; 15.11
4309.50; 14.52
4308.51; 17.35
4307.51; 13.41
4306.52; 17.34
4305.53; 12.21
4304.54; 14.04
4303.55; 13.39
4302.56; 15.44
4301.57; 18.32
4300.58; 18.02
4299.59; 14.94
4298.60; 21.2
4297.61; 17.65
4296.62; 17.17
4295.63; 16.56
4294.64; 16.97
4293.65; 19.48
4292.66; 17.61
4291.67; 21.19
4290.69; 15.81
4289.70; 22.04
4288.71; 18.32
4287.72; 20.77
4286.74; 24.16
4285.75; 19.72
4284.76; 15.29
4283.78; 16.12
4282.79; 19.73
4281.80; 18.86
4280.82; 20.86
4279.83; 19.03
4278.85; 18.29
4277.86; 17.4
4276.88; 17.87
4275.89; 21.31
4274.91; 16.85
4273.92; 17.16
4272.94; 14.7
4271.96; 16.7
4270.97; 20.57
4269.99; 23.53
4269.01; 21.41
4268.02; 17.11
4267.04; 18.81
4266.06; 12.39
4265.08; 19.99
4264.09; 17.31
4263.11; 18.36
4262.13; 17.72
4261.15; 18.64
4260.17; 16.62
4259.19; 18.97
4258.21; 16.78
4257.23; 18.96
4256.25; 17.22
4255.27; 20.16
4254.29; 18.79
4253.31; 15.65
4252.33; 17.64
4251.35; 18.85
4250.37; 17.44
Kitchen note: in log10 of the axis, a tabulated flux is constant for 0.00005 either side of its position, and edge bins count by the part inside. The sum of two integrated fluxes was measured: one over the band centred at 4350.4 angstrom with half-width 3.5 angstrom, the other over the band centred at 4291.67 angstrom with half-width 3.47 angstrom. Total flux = 277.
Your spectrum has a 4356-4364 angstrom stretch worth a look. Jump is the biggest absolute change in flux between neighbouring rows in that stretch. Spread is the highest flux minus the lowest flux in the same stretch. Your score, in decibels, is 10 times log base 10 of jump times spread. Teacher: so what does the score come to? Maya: 16.0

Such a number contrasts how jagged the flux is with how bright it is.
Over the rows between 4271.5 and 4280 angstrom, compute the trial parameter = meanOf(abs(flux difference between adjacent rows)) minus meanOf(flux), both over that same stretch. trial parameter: -16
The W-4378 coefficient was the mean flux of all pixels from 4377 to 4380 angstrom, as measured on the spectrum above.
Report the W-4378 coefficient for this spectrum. 20.4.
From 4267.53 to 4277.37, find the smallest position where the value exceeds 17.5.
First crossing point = 4269.01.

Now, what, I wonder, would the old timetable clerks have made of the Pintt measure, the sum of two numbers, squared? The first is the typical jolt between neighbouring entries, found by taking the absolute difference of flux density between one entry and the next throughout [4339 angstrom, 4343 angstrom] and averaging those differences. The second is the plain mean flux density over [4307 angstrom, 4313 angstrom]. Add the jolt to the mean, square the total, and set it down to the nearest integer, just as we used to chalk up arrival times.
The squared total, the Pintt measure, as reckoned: 355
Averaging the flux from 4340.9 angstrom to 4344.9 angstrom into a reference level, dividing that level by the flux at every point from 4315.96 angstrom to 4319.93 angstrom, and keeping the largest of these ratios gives 1.1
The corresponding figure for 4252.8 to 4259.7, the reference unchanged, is 1.4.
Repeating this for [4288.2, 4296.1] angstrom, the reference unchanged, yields 1.3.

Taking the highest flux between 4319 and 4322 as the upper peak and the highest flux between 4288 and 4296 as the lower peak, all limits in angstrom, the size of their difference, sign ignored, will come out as 1.4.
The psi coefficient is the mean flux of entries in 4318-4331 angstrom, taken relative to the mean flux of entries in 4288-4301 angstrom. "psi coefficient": 1.13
